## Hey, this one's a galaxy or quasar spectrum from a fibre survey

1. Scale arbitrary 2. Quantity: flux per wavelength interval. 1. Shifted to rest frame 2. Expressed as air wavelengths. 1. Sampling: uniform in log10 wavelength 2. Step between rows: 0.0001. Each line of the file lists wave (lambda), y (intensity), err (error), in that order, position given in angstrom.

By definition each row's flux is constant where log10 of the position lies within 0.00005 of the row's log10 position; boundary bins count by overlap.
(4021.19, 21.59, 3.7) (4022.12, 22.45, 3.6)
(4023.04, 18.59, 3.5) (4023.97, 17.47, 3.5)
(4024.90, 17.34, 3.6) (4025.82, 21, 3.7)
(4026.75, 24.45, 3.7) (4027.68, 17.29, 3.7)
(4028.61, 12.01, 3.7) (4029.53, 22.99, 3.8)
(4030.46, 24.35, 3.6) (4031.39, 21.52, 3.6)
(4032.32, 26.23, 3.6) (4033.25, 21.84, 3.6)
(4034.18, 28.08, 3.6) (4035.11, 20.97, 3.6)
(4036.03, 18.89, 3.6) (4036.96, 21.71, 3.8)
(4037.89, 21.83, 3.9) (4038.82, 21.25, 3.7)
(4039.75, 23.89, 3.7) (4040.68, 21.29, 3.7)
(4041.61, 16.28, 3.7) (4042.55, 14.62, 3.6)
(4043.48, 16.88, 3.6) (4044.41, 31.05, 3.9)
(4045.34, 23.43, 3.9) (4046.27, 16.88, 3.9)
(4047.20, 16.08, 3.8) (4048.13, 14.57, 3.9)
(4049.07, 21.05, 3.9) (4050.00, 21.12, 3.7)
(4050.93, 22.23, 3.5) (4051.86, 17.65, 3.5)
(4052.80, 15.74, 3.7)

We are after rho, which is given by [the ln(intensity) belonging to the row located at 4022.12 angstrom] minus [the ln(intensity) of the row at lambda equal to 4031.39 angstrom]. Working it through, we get 0.04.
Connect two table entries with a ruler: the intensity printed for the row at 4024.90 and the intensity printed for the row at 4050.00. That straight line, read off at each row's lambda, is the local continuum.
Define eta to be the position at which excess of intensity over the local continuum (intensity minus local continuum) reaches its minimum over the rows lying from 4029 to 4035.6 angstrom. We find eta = 4035.11 angstrom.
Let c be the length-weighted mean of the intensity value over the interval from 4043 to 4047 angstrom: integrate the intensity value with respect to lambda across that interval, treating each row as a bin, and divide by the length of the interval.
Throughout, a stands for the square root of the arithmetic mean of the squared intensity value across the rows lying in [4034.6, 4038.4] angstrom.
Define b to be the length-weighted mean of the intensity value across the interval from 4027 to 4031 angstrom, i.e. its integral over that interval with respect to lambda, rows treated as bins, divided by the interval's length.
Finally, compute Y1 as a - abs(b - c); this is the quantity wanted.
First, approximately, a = 20.9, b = 19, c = 21.7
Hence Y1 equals 18.7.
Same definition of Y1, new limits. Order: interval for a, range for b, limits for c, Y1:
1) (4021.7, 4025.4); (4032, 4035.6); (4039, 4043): 14.0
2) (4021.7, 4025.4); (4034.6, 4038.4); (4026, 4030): 17.4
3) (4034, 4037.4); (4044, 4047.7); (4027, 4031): 20.5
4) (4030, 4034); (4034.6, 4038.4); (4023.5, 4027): 22.4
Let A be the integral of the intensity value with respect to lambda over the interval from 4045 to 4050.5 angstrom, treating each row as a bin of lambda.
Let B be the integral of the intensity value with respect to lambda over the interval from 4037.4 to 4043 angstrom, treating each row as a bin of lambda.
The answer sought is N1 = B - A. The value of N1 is 8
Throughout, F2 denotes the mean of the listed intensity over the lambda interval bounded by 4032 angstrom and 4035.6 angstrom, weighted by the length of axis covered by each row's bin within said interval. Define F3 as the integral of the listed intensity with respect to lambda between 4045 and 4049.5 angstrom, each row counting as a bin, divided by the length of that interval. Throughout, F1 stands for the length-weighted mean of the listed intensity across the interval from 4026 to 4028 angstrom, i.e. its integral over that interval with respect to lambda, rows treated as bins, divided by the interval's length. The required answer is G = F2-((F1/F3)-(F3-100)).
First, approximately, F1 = 21.1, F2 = 24.2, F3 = 18.2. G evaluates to -58.7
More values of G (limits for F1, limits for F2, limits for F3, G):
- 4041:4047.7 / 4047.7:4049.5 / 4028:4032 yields -62.9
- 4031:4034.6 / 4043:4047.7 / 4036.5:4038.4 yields -58.5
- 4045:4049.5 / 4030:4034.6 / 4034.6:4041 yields -55.0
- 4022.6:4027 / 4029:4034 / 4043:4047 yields -55.7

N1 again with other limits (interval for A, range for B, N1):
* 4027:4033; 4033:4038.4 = -5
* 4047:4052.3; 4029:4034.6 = 34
